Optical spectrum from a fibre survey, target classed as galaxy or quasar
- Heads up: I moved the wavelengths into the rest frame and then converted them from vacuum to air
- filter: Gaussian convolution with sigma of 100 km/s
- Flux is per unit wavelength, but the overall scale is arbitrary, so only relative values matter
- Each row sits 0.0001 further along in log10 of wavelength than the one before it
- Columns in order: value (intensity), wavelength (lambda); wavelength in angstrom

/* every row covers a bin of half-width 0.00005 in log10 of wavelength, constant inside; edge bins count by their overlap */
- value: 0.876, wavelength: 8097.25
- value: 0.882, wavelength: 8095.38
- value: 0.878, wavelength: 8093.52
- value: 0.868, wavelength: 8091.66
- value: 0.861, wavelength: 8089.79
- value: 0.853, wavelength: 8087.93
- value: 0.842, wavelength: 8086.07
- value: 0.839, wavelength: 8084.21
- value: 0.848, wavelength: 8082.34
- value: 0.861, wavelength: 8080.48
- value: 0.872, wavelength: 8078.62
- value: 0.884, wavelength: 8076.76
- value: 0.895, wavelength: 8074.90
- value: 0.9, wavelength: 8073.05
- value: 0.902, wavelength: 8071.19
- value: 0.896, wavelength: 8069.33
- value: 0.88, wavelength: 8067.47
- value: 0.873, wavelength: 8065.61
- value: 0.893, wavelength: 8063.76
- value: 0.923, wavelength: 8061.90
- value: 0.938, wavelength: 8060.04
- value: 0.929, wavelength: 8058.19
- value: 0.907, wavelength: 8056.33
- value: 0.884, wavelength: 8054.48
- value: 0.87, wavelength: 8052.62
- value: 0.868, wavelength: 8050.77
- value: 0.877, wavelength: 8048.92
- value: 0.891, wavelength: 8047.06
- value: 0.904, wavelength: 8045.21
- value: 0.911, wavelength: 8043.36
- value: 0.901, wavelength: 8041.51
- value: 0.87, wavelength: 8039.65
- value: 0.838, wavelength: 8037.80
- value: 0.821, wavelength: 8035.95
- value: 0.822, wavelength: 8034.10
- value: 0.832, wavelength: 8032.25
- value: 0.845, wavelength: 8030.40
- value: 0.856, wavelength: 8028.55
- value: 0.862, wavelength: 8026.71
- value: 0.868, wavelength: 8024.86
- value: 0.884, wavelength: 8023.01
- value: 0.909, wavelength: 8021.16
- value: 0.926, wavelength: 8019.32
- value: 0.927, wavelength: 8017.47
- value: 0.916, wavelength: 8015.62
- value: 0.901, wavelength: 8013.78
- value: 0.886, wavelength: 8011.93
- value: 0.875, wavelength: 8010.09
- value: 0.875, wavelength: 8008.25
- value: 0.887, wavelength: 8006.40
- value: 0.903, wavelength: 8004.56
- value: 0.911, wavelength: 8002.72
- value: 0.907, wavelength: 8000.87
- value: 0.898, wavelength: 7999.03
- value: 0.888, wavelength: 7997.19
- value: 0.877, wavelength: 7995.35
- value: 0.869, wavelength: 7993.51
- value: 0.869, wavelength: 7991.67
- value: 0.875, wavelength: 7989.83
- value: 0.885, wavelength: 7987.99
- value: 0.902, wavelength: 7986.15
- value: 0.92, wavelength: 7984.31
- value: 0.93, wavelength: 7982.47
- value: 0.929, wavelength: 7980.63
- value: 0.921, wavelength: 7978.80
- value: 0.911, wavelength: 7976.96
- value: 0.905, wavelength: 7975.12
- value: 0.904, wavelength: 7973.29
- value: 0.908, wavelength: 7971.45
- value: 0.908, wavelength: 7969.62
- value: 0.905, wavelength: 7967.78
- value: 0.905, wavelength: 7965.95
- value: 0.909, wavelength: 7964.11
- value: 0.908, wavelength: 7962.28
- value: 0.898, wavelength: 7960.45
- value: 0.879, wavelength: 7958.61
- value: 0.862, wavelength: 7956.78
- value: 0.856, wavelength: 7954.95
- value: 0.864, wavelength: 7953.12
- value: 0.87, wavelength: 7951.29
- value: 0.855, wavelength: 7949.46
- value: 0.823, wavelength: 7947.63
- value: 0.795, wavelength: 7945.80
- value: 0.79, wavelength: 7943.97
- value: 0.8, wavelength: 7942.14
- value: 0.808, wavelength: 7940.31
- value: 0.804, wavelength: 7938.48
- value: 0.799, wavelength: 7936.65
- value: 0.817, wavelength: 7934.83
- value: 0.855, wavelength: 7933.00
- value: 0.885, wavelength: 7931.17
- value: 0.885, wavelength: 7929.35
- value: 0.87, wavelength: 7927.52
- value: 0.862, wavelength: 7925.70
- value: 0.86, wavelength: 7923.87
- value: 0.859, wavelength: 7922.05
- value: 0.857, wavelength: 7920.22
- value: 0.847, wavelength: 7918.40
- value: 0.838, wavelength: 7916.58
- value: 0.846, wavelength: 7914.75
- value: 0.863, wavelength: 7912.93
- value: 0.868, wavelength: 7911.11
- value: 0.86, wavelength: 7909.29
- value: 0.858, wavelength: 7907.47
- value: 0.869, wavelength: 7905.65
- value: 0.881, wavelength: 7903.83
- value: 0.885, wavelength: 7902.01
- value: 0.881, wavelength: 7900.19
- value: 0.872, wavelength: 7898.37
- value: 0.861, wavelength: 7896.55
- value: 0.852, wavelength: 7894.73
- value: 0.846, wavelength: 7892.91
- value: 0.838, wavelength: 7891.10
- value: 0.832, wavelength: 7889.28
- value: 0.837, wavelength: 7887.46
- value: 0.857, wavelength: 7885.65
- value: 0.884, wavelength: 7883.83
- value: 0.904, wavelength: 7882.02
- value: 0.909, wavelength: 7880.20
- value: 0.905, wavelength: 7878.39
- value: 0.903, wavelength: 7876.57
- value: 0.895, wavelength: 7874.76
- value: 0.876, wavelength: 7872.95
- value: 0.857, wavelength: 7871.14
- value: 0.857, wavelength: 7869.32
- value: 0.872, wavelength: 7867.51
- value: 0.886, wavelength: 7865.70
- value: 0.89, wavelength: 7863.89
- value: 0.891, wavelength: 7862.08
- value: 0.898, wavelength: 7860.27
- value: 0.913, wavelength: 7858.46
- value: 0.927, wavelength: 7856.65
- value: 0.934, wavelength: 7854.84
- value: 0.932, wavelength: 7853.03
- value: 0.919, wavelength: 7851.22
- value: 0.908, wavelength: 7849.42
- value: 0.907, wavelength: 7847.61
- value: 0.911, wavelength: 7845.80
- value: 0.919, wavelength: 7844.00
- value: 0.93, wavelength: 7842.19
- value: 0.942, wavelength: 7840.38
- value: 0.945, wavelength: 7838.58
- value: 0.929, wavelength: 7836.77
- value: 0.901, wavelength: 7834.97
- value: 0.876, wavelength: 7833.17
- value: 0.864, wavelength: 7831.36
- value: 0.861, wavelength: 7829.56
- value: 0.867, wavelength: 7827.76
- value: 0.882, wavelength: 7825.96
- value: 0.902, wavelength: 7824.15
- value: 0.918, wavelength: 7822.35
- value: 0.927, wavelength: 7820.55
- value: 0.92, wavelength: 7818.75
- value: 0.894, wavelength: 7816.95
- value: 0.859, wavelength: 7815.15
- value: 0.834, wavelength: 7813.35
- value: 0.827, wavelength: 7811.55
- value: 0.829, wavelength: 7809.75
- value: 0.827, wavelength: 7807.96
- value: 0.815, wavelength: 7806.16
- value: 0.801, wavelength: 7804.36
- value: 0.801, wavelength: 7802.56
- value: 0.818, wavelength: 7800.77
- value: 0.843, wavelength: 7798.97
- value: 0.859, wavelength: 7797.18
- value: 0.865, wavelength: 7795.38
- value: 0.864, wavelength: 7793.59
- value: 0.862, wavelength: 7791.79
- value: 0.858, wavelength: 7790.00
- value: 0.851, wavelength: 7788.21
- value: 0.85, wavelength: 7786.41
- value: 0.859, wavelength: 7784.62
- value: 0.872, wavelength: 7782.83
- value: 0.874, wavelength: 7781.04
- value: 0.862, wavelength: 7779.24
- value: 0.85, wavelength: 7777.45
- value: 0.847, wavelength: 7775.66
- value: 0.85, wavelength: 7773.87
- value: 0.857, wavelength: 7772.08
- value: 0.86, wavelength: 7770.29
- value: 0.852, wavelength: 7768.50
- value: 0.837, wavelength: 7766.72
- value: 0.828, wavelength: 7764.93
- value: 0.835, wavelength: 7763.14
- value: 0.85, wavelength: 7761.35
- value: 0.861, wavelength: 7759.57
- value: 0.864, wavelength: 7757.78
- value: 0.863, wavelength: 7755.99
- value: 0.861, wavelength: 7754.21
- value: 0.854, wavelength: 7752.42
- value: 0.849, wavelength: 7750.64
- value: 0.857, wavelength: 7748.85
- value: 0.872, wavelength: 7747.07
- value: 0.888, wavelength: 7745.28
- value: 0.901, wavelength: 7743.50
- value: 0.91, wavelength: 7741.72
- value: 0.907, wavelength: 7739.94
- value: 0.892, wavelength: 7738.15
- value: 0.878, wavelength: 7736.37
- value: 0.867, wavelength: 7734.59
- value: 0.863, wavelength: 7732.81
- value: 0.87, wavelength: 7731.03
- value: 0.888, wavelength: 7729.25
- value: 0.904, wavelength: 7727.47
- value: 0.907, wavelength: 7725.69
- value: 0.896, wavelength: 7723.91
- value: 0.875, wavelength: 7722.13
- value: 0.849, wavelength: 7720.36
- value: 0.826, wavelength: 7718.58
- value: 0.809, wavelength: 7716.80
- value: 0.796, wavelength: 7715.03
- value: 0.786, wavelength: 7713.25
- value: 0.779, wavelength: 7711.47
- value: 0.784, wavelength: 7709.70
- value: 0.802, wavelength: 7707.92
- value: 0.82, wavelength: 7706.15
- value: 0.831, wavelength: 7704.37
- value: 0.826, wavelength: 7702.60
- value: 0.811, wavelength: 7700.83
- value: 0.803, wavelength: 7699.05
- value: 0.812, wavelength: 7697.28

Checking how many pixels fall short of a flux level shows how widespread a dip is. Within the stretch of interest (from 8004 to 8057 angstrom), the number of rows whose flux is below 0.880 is 14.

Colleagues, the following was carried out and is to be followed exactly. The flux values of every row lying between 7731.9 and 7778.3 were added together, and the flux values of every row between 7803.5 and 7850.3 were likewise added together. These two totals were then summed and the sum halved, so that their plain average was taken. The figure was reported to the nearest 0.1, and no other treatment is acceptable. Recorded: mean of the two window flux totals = 22.7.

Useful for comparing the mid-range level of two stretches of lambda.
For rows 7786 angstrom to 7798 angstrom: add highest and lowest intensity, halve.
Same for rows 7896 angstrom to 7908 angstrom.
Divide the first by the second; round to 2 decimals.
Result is 0.98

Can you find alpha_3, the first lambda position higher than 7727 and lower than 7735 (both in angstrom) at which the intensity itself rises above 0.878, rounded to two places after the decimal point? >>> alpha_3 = 7727.47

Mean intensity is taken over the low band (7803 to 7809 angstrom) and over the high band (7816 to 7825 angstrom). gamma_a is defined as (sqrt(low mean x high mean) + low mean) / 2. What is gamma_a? 0.838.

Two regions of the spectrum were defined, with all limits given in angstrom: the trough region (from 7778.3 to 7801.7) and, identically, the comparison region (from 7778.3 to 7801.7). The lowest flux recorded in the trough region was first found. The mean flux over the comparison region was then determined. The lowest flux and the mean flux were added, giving 1.67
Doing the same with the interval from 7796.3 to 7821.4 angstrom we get 1.65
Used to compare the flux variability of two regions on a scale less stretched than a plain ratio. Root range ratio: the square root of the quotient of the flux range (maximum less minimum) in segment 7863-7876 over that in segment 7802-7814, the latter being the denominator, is 1.07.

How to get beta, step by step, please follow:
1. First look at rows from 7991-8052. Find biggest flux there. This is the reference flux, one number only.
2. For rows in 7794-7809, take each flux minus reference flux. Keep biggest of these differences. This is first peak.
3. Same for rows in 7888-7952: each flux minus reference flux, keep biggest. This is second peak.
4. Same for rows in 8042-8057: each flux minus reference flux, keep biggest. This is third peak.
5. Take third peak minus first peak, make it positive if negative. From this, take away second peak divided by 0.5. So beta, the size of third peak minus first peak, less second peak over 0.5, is 0.13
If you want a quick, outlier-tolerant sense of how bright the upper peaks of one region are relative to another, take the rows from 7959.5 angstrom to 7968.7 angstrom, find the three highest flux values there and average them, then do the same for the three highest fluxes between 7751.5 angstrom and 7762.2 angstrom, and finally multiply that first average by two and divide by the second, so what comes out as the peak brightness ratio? 2.10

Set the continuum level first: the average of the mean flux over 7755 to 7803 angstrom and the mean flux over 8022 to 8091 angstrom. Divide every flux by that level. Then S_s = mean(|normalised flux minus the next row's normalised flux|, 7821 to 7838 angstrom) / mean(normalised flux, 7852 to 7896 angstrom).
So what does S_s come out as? 0.018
